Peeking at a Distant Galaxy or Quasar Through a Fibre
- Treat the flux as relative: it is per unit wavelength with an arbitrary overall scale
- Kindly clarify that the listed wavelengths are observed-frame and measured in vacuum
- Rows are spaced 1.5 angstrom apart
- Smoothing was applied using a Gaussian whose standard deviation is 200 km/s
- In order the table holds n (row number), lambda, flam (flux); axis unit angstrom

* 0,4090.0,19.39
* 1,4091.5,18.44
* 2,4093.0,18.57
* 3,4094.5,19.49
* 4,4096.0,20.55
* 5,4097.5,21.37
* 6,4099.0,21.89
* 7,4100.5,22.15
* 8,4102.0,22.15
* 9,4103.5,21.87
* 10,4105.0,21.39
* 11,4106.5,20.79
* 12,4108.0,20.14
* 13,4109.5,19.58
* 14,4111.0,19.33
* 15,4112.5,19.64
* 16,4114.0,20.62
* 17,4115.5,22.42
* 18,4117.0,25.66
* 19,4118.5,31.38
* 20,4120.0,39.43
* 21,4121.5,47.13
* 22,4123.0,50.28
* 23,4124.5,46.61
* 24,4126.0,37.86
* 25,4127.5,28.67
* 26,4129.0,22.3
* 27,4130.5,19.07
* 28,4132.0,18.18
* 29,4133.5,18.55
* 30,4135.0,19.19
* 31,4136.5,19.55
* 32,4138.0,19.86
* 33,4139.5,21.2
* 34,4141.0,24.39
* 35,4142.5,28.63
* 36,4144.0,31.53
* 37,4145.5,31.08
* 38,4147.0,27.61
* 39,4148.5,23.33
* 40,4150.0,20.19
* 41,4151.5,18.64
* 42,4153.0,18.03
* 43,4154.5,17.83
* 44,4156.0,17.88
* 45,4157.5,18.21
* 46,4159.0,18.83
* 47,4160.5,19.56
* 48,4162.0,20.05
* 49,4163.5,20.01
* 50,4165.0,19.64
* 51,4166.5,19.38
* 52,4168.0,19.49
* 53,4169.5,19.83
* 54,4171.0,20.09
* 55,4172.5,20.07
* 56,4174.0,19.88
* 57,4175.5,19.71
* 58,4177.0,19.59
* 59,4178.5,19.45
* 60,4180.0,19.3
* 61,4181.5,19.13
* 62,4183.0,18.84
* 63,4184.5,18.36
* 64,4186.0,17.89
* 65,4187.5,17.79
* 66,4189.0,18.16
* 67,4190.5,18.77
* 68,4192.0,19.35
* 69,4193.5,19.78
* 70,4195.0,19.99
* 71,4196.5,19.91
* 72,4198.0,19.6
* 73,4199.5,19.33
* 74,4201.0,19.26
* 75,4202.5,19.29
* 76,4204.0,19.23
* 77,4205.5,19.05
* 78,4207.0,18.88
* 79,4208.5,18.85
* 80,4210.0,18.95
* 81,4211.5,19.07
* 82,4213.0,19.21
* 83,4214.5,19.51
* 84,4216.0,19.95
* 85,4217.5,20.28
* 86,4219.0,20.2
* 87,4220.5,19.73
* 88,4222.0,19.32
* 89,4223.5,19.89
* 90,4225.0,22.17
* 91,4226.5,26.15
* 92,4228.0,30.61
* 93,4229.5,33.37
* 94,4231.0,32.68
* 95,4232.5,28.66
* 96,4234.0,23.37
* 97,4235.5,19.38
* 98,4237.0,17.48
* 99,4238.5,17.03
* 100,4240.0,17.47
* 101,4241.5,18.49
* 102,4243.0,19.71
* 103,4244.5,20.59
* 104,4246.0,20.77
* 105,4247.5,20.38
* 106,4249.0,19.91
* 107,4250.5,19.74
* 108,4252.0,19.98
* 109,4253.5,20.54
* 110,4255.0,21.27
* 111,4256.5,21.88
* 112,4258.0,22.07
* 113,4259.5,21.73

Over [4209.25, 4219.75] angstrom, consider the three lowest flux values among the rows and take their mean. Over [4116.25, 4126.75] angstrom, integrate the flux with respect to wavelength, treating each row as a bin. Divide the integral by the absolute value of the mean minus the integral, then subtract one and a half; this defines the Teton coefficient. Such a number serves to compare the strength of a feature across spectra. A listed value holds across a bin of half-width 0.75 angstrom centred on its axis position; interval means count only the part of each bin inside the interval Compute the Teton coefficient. -0.45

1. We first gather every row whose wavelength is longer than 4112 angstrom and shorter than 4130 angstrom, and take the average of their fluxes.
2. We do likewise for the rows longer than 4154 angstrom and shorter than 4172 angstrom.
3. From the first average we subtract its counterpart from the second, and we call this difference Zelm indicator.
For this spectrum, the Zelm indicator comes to 13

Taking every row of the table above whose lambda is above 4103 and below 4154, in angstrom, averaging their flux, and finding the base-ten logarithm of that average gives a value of 1.410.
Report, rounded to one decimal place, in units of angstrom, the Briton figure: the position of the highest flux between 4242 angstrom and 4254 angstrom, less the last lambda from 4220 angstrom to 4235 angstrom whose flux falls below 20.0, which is 22.5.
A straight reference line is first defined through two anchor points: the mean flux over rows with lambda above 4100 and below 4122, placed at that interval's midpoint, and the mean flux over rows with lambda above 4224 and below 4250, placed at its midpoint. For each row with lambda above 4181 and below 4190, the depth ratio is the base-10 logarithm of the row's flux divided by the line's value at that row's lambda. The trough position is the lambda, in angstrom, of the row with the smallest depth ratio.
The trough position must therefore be 4187.5 angstrom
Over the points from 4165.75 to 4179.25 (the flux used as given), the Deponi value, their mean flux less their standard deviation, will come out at 19.5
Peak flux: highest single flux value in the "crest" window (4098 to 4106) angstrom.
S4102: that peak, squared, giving 491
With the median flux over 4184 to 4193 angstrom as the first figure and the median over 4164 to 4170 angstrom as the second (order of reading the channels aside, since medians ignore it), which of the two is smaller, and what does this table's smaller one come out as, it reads 18.3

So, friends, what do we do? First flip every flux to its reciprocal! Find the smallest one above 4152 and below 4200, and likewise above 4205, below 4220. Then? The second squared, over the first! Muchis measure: 0.049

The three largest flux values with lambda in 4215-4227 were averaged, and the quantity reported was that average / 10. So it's 2.29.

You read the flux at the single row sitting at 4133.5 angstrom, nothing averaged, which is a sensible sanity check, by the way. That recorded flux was 18.55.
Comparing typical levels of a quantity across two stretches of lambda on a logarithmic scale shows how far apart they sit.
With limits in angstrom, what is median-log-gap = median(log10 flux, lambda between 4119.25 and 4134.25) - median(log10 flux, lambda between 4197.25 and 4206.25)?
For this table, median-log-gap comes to 0.23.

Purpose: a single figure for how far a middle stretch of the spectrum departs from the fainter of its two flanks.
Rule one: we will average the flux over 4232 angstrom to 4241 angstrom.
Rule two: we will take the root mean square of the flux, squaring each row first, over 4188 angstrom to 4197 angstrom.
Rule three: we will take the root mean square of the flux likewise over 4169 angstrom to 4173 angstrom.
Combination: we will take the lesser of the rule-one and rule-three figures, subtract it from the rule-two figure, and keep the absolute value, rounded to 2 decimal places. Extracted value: 0.66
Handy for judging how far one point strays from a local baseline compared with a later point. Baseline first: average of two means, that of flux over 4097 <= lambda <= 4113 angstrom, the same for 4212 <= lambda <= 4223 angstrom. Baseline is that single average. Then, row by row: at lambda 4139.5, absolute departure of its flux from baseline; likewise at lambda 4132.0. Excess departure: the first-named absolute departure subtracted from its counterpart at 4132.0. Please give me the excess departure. 1.3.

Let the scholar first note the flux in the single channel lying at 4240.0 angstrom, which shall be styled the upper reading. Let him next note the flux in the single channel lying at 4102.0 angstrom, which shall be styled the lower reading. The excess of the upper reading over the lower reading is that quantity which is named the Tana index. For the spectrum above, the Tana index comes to -5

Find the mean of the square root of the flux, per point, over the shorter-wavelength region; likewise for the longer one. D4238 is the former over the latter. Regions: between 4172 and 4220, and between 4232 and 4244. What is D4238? 0.98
